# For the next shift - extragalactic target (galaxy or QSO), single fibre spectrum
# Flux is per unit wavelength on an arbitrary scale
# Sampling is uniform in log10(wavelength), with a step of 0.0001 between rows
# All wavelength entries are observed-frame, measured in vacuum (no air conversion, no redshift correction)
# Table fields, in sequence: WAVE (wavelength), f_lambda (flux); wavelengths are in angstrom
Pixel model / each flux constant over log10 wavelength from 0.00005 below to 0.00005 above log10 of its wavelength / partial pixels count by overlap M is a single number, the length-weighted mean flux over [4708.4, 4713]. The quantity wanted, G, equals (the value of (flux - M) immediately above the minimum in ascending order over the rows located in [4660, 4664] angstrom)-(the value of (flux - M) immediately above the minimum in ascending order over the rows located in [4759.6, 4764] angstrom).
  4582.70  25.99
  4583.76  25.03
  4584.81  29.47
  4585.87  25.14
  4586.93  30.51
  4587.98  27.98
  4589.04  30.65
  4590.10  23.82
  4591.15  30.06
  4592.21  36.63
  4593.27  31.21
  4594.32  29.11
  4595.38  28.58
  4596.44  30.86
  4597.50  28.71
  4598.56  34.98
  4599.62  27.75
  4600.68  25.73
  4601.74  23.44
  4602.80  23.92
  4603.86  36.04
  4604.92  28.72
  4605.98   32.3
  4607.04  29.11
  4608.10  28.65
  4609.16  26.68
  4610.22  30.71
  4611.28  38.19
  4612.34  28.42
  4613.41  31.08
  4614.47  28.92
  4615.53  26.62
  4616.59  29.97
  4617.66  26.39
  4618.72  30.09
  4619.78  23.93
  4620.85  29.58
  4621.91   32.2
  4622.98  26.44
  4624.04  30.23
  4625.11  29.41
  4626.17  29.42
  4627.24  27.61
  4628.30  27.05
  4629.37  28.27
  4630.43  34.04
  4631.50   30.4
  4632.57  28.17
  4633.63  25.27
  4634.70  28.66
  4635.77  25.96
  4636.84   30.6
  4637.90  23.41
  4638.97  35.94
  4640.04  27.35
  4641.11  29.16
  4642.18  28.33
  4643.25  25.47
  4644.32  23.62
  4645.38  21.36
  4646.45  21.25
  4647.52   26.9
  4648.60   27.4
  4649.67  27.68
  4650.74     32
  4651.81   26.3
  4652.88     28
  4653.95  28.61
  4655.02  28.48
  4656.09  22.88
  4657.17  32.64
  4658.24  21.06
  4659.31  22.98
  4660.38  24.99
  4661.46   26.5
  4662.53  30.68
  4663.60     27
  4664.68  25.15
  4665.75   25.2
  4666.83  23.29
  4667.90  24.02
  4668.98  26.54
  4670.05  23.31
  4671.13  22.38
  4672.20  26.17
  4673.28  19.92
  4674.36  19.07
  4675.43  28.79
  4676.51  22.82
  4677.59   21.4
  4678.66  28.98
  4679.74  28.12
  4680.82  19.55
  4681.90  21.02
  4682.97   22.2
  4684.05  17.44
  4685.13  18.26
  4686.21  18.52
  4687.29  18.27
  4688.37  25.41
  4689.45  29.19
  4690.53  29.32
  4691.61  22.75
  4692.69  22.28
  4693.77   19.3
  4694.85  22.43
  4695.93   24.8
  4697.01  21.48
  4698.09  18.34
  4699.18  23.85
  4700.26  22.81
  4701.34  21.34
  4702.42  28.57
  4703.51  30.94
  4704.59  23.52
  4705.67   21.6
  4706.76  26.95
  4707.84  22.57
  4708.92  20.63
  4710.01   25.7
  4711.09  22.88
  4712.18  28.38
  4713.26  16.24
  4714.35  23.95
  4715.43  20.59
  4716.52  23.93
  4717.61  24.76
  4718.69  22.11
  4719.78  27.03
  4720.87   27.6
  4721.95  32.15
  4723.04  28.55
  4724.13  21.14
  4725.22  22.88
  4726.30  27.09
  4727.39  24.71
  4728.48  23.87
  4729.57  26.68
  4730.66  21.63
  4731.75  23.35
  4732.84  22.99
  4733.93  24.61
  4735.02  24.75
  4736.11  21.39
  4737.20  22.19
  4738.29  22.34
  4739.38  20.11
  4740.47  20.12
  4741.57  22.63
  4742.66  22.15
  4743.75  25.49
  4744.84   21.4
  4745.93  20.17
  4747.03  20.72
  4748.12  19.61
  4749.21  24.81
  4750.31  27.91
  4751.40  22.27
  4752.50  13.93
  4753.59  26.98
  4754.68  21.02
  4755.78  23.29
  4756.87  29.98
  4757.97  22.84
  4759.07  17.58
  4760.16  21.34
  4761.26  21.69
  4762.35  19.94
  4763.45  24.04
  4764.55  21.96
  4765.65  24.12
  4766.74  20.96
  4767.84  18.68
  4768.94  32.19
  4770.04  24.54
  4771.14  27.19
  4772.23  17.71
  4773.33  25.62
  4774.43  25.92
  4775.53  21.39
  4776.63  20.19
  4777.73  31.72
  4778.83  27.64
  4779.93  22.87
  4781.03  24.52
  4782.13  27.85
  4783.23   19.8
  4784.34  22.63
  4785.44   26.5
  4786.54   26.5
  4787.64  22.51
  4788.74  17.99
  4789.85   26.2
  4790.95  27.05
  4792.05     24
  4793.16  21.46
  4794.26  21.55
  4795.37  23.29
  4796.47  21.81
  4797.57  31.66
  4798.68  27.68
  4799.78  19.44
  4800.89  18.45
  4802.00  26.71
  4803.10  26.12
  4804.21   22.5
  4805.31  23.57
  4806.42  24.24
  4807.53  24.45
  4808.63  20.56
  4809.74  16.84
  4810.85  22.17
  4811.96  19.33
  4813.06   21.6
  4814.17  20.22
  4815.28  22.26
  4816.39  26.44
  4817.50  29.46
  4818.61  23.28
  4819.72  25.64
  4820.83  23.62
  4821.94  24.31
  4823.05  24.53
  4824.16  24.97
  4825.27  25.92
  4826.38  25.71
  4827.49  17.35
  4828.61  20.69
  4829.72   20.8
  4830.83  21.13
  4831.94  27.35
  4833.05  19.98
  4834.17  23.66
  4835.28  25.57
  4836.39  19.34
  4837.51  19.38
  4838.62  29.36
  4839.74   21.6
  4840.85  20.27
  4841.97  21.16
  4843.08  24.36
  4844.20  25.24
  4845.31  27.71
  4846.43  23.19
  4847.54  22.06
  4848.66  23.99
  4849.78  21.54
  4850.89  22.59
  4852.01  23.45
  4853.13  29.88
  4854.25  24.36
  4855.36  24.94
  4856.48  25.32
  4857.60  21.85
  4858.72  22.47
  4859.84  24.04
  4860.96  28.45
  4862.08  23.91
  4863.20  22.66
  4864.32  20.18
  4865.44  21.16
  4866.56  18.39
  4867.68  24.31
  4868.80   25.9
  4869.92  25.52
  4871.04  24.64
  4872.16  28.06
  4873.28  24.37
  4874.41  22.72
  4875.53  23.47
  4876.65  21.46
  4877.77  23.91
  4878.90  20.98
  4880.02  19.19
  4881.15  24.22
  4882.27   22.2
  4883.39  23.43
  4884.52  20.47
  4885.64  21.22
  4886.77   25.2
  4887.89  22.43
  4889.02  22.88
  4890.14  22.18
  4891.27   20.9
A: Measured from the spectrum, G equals 5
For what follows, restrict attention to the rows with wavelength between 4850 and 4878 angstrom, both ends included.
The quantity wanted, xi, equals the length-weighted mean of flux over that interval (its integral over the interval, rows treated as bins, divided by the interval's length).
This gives 23.9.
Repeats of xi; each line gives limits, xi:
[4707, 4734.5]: 24.3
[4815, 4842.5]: 23.4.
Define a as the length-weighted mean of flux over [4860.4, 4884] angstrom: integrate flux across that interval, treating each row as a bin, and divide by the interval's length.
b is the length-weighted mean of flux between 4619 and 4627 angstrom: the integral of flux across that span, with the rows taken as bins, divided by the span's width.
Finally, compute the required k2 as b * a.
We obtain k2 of 669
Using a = 23.3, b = 29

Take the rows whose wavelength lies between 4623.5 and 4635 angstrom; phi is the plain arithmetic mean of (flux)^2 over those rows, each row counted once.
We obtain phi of 843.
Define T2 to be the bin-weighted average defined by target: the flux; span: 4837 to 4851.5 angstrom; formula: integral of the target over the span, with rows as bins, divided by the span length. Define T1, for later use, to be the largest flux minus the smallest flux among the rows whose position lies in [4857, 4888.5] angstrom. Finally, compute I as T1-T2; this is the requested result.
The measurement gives -13.2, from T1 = 10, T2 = 23.3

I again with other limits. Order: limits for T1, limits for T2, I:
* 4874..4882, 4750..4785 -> -18.4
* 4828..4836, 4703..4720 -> -16.4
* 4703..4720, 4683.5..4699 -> -7.3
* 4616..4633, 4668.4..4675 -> -12.9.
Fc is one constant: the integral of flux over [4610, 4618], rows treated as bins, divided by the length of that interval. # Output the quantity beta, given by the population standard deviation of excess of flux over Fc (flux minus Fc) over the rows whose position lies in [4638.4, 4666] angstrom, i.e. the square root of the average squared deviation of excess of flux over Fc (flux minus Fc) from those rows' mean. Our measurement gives 3.51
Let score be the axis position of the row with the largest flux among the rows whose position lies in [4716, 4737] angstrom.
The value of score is 4721.95 angstrom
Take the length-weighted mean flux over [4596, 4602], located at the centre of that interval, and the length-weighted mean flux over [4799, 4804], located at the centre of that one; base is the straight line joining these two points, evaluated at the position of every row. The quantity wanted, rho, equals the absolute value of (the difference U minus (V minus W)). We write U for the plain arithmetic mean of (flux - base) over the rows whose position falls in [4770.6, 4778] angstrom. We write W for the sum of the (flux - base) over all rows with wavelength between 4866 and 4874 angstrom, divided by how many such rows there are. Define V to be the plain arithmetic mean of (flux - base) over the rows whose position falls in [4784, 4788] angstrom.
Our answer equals 3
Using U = 0.6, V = 1.2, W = 3.5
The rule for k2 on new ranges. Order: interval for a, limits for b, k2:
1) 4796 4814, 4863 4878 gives 535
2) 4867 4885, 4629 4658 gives 647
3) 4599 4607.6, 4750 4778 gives 659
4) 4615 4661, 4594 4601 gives 813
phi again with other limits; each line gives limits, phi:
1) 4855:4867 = 537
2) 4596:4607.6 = 870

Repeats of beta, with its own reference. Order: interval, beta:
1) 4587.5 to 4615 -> 3.66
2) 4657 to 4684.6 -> 3.67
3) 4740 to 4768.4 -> 3.23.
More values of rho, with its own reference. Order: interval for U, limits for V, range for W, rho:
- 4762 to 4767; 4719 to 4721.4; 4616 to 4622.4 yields 3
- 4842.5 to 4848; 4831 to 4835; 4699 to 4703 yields 0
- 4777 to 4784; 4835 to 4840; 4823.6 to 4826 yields 4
